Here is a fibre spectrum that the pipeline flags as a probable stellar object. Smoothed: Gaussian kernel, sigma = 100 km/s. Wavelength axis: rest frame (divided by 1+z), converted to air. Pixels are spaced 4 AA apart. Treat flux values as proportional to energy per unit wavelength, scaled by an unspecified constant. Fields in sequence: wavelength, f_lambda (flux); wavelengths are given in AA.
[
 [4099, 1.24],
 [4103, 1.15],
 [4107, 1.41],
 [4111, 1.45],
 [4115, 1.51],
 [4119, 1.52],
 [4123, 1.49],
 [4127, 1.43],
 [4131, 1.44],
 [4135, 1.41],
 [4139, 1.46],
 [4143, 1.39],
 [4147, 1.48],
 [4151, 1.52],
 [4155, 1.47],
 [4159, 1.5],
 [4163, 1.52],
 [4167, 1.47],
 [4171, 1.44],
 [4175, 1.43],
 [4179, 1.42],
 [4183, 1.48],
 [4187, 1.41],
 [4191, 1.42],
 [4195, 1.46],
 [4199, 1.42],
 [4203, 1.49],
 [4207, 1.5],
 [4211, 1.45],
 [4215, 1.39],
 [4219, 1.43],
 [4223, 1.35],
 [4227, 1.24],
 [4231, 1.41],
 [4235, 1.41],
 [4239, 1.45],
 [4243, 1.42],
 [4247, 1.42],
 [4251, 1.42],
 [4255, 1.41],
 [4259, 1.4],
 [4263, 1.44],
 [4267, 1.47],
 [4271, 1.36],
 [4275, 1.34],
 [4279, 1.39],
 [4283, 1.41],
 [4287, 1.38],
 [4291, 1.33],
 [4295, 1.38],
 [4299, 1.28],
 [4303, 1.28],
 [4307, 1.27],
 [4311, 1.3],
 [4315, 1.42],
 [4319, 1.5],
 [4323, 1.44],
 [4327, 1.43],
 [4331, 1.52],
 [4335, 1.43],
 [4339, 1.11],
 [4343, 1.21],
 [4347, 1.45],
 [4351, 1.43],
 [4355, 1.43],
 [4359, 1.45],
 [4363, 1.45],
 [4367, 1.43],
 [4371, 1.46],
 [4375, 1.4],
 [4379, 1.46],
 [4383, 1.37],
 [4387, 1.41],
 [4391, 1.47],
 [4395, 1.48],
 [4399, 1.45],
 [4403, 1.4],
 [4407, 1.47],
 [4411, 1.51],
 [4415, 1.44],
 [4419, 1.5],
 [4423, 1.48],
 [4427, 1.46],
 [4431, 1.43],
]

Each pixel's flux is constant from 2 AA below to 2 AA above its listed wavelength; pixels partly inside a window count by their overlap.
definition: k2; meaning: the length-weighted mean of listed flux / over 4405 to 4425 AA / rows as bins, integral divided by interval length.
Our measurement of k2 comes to 1.48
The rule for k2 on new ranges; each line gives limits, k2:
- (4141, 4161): 1.47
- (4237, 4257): 1.42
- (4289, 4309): 1.31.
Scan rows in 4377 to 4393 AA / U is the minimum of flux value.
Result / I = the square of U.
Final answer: 1.88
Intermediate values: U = 1.37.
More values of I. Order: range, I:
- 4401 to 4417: 1.96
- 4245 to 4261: 1.96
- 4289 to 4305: 1.64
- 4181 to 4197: 1.99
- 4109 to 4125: 2.10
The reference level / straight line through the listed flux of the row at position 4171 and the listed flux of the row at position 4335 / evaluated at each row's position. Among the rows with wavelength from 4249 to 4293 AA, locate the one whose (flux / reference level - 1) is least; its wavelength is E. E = 4291 AA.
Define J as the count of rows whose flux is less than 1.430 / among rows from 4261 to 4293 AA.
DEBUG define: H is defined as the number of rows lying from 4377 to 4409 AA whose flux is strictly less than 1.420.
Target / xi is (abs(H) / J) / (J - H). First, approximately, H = 3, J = 6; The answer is 0.17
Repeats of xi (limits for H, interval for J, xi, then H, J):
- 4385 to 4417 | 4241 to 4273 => 0.08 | 2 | 6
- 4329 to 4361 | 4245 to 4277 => 0.08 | 2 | 6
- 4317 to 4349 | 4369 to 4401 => 0.67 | 2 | 3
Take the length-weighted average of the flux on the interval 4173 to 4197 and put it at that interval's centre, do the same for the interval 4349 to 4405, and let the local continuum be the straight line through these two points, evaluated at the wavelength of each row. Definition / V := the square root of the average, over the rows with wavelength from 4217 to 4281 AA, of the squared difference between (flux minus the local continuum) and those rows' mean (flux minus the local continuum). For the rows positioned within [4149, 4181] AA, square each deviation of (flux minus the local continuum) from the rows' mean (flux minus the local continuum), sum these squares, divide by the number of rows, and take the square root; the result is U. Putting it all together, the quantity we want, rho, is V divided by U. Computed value 1.4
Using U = 0.037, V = 0.053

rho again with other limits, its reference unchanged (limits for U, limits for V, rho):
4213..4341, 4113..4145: 0.5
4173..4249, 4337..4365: 2.4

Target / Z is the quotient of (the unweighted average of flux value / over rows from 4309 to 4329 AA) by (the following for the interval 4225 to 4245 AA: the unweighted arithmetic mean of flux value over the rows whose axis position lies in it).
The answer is 1.02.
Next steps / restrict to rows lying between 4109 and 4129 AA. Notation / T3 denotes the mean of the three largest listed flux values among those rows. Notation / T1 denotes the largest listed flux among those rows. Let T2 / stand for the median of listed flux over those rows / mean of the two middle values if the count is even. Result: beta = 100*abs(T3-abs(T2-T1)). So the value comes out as 148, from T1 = 1.52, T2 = 1.49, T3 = 1.51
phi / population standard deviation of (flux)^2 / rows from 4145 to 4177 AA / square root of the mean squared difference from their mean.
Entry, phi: 0.09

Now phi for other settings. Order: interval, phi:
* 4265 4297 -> 0.12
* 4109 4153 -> 0.12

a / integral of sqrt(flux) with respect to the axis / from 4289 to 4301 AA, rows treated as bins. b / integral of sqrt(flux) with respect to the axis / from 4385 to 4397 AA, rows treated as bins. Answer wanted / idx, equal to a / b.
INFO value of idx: 0.96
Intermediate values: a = 13.8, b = 14.5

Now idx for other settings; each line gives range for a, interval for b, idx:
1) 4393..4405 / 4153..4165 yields 0.98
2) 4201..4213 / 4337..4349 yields 1.09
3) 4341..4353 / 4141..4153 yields 0.96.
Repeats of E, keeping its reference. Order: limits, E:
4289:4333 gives 4307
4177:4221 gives 4215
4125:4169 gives 4143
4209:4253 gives 4227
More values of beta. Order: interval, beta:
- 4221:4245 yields 139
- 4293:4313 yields 122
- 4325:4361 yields 138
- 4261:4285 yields 137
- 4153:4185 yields 145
